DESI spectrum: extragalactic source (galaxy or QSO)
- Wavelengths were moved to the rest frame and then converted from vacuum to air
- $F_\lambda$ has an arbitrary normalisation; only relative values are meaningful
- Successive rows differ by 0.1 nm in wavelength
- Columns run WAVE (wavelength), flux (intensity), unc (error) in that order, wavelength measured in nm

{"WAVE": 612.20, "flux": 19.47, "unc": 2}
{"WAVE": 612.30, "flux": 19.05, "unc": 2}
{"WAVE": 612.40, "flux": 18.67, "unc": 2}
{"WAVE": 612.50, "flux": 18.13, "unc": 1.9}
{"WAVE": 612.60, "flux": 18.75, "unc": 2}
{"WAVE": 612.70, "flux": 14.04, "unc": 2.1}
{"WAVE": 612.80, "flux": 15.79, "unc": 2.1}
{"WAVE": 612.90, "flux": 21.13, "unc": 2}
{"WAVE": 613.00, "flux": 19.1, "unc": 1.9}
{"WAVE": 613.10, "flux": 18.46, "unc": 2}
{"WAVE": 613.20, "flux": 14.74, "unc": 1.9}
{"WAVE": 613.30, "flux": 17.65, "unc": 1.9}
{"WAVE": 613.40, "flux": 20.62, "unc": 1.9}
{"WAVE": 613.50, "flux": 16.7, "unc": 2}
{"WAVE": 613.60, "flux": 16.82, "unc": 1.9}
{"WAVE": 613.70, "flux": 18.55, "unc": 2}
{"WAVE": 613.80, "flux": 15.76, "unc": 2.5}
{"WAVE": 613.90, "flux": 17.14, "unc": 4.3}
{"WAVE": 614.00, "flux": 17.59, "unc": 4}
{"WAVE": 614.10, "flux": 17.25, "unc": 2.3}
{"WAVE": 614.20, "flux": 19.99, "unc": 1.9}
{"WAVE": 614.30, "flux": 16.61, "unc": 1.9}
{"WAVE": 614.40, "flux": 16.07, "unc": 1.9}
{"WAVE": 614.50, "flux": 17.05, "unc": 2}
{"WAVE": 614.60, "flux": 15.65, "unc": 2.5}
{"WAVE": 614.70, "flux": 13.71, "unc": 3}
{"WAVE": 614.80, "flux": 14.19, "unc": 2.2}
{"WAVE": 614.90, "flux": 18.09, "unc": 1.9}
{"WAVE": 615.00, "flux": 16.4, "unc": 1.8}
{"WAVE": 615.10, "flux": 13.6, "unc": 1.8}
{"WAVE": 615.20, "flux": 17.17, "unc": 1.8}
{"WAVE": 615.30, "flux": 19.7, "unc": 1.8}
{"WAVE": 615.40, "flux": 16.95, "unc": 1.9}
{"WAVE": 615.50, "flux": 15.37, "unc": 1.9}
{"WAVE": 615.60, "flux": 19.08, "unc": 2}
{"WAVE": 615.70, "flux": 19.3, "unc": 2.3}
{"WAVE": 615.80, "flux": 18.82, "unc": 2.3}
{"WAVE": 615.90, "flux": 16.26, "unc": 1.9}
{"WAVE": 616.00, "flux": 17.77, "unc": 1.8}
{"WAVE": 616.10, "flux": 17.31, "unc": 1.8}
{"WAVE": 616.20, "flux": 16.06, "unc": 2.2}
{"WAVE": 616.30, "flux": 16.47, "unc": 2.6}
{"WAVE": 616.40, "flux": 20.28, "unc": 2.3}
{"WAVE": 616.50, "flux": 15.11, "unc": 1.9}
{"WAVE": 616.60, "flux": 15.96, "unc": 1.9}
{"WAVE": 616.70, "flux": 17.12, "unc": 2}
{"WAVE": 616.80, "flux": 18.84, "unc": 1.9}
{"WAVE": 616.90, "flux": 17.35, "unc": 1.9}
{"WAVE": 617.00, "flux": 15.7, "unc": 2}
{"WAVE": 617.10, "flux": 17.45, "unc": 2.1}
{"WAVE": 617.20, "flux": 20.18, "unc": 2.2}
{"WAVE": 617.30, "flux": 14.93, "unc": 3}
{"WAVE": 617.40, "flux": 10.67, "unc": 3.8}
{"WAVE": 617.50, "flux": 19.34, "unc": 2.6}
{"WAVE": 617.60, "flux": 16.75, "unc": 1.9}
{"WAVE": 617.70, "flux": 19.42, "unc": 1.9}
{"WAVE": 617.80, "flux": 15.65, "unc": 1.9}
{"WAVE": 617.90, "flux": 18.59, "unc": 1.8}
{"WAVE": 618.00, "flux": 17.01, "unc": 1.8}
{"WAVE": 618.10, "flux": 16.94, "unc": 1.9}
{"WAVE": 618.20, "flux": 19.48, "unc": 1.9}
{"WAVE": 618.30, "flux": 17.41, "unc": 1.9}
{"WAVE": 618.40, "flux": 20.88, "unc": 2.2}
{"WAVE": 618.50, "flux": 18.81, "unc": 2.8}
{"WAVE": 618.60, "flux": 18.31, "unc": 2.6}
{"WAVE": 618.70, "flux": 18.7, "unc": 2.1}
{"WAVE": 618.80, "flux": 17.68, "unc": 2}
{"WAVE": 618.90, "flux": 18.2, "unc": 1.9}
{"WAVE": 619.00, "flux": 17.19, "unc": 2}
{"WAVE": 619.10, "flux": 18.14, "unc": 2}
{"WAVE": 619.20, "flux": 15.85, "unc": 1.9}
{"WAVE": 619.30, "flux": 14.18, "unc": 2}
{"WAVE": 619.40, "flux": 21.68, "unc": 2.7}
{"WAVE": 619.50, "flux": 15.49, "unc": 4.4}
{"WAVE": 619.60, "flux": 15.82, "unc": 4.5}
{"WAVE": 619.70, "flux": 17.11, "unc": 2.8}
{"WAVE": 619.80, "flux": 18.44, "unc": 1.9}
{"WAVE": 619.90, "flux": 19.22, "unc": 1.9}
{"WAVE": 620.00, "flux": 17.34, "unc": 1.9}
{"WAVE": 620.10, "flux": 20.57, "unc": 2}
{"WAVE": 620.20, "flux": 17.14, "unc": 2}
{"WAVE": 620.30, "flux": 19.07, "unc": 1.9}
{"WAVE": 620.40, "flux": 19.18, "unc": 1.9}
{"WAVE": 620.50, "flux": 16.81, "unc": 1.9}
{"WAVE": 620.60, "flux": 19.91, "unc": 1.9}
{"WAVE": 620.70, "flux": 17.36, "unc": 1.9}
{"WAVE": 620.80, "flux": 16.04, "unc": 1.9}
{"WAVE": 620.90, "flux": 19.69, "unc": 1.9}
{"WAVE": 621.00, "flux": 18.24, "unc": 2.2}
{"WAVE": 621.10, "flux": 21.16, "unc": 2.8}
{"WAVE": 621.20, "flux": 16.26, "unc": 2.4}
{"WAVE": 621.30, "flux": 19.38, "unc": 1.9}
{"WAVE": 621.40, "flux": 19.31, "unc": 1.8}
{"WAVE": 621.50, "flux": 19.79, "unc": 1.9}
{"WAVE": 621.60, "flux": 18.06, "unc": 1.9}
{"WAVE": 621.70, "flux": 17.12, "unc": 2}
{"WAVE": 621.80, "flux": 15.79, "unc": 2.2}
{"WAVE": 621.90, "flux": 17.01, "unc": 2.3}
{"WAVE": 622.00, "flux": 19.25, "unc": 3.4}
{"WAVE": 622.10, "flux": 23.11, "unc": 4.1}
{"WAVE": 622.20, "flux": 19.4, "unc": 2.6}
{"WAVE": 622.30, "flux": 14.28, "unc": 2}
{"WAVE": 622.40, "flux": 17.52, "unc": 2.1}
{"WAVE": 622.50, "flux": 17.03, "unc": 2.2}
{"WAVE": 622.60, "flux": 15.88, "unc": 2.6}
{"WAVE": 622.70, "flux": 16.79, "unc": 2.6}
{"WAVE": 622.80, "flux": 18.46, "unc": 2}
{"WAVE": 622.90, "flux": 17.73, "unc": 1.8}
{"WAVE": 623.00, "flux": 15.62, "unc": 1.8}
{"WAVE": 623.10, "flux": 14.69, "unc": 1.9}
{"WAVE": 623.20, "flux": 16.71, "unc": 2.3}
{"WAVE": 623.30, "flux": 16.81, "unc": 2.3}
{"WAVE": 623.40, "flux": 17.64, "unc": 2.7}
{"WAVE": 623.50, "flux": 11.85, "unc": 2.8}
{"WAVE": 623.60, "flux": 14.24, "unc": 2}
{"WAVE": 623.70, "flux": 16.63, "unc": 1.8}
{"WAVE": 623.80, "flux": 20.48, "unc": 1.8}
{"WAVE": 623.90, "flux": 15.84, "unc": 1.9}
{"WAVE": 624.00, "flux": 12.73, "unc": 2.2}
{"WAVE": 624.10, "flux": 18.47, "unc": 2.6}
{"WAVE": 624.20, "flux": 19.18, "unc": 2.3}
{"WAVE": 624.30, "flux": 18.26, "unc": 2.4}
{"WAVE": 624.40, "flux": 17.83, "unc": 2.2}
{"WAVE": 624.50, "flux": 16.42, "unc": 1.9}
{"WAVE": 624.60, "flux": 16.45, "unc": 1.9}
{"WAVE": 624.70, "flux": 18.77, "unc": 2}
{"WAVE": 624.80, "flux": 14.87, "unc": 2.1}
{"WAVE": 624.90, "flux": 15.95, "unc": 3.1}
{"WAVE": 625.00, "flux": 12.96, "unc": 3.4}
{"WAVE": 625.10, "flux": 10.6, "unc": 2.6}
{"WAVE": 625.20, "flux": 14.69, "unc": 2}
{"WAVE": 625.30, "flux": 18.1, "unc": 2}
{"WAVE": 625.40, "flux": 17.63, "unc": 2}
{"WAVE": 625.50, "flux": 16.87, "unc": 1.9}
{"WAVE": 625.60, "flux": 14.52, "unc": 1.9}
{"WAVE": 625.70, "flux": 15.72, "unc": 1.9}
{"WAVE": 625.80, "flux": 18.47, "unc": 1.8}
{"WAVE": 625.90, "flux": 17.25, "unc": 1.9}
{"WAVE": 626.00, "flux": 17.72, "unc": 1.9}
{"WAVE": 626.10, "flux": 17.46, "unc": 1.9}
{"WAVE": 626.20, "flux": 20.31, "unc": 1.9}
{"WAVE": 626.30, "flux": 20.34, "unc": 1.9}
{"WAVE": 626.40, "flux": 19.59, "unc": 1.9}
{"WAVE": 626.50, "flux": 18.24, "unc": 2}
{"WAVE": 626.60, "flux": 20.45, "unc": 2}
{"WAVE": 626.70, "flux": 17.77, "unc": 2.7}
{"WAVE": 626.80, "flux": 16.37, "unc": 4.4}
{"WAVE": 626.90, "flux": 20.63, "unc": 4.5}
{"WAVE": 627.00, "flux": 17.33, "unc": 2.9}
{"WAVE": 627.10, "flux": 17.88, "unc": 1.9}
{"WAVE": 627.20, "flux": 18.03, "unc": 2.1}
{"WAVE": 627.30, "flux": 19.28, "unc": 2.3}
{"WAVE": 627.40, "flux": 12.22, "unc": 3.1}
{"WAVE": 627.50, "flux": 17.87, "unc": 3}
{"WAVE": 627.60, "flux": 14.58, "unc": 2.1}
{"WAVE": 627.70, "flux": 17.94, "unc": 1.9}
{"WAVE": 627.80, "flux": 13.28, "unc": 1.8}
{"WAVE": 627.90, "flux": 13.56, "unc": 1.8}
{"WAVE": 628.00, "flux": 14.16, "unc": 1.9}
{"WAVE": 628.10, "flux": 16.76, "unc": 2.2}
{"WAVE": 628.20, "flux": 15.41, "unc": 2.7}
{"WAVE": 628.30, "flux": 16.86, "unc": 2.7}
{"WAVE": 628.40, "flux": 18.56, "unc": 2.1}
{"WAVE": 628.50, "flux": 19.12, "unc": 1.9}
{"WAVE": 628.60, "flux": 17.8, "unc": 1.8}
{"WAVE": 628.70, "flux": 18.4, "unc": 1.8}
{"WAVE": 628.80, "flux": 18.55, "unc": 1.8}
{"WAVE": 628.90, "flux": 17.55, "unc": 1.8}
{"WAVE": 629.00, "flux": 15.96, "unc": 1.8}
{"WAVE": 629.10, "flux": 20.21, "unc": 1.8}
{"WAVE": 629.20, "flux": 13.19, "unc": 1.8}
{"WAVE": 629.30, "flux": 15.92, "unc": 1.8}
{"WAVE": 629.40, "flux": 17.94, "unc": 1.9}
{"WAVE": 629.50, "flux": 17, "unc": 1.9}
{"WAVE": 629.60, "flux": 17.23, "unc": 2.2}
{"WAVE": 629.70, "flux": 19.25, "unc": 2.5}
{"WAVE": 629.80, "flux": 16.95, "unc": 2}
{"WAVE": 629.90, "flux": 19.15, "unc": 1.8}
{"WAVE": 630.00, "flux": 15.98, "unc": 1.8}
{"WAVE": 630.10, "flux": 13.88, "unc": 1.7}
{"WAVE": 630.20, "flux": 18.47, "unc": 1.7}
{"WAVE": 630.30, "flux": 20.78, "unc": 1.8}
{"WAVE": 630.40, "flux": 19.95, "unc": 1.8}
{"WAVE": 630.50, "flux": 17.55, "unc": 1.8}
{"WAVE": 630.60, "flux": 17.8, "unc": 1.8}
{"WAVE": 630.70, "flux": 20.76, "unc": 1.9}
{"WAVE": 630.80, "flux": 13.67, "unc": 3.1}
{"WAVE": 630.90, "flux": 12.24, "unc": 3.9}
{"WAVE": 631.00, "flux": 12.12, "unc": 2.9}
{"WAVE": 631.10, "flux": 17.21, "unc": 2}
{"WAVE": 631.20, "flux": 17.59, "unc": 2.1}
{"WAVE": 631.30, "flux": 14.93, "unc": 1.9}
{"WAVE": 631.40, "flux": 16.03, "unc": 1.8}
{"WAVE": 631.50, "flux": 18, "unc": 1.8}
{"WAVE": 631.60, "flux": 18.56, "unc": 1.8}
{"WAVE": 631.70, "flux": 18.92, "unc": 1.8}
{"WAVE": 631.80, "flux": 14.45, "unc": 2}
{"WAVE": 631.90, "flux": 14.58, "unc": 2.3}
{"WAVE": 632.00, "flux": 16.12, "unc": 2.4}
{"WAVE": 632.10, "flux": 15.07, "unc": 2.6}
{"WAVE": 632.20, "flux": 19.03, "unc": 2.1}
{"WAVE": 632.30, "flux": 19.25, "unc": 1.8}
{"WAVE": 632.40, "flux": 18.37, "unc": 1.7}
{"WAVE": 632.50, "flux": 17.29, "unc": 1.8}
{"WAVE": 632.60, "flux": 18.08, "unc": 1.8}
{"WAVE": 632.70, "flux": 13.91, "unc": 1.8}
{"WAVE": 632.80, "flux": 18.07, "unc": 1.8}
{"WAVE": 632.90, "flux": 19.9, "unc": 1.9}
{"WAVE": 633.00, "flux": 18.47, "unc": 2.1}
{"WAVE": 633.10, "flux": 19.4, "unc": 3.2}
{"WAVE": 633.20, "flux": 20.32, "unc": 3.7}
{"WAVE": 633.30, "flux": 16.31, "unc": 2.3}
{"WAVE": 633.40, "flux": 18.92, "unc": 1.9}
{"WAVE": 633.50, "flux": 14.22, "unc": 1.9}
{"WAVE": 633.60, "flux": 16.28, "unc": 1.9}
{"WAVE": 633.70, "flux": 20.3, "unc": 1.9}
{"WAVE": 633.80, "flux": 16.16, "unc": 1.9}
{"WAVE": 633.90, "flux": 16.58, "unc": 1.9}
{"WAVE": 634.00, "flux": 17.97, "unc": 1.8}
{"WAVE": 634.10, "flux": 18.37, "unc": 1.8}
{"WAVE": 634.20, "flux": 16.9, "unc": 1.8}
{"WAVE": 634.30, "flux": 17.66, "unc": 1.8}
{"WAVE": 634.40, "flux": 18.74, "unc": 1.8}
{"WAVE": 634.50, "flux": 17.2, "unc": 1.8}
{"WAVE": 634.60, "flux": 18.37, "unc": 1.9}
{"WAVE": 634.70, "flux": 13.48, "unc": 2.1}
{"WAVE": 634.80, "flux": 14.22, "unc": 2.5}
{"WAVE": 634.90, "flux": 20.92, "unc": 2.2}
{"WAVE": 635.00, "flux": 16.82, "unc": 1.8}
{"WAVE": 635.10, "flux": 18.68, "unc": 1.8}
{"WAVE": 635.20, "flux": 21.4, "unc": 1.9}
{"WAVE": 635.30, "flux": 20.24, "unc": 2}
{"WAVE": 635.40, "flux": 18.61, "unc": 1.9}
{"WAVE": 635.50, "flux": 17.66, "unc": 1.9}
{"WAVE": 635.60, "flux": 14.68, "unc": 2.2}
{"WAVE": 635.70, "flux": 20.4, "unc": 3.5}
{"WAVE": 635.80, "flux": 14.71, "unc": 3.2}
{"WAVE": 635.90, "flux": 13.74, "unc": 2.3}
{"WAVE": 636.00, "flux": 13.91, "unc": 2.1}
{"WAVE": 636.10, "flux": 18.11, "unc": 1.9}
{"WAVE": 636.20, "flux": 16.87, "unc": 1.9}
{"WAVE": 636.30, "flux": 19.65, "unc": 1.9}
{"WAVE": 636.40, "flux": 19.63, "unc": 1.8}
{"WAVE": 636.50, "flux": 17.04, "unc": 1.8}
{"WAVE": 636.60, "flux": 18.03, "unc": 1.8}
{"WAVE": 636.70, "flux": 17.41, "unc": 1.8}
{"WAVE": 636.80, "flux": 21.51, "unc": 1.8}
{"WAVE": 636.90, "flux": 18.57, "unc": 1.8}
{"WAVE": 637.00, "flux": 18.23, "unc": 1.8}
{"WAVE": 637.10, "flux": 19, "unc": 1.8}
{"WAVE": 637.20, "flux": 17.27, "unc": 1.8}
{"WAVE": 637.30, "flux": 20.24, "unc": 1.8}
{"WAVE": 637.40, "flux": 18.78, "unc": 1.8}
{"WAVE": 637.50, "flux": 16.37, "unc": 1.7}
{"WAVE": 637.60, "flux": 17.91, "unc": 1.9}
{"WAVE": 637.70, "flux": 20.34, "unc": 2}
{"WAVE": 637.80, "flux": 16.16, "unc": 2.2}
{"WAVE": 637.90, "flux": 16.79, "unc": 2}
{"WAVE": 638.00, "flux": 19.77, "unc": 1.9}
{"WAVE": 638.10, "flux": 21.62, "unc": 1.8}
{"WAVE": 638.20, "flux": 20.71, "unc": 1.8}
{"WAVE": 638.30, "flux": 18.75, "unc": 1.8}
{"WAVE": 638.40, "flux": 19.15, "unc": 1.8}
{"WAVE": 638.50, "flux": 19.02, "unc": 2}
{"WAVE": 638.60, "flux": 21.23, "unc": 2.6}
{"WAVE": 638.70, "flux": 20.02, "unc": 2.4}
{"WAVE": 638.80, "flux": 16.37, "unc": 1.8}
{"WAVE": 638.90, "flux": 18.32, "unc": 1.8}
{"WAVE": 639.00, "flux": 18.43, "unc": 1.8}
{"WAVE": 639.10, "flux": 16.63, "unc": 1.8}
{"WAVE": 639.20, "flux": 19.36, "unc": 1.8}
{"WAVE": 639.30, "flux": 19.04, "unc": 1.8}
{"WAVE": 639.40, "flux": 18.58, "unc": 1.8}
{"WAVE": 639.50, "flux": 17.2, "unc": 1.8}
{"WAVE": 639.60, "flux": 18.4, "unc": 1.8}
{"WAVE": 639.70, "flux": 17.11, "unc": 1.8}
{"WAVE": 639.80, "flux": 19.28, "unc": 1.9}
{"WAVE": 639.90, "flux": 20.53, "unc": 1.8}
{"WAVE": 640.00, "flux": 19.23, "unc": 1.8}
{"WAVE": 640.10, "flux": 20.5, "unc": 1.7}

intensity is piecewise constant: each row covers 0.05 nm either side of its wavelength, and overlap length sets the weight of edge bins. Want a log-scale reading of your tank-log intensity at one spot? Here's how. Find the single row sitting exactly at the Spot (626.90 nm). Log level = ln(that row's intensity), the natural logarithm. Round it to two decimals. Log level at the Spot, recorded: 3.03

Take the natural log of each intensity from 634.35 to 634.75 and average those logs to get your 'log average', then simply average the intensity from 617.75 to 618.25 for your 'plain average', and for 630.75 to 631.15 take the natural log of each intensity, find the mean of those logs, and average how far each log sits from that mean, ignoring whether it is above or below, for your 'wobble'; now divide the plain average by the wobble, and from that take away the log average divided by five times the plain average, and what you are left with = 152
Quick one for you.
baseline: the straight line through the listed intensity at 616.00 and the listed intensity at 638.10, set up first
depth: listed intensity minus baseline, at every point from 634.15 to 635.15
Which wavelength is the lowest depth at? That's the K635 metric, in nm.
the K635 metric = 634.70 nm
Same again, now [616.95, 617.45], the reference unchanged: 617.40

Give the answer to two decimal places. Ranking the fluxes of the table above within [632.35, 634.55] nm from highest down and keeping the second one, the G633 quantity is 20.30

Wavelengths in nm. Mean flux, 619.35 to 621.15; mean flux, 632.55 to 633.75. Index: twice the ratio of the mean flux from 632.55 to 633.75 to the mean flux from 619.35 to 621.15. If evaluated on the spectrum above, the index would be 1.95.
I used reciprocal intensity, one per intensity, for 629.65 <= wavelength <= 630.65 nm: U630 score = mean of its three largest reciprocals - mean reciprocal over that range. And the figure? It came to 0.0082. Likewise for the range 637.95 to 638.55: 0.0022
